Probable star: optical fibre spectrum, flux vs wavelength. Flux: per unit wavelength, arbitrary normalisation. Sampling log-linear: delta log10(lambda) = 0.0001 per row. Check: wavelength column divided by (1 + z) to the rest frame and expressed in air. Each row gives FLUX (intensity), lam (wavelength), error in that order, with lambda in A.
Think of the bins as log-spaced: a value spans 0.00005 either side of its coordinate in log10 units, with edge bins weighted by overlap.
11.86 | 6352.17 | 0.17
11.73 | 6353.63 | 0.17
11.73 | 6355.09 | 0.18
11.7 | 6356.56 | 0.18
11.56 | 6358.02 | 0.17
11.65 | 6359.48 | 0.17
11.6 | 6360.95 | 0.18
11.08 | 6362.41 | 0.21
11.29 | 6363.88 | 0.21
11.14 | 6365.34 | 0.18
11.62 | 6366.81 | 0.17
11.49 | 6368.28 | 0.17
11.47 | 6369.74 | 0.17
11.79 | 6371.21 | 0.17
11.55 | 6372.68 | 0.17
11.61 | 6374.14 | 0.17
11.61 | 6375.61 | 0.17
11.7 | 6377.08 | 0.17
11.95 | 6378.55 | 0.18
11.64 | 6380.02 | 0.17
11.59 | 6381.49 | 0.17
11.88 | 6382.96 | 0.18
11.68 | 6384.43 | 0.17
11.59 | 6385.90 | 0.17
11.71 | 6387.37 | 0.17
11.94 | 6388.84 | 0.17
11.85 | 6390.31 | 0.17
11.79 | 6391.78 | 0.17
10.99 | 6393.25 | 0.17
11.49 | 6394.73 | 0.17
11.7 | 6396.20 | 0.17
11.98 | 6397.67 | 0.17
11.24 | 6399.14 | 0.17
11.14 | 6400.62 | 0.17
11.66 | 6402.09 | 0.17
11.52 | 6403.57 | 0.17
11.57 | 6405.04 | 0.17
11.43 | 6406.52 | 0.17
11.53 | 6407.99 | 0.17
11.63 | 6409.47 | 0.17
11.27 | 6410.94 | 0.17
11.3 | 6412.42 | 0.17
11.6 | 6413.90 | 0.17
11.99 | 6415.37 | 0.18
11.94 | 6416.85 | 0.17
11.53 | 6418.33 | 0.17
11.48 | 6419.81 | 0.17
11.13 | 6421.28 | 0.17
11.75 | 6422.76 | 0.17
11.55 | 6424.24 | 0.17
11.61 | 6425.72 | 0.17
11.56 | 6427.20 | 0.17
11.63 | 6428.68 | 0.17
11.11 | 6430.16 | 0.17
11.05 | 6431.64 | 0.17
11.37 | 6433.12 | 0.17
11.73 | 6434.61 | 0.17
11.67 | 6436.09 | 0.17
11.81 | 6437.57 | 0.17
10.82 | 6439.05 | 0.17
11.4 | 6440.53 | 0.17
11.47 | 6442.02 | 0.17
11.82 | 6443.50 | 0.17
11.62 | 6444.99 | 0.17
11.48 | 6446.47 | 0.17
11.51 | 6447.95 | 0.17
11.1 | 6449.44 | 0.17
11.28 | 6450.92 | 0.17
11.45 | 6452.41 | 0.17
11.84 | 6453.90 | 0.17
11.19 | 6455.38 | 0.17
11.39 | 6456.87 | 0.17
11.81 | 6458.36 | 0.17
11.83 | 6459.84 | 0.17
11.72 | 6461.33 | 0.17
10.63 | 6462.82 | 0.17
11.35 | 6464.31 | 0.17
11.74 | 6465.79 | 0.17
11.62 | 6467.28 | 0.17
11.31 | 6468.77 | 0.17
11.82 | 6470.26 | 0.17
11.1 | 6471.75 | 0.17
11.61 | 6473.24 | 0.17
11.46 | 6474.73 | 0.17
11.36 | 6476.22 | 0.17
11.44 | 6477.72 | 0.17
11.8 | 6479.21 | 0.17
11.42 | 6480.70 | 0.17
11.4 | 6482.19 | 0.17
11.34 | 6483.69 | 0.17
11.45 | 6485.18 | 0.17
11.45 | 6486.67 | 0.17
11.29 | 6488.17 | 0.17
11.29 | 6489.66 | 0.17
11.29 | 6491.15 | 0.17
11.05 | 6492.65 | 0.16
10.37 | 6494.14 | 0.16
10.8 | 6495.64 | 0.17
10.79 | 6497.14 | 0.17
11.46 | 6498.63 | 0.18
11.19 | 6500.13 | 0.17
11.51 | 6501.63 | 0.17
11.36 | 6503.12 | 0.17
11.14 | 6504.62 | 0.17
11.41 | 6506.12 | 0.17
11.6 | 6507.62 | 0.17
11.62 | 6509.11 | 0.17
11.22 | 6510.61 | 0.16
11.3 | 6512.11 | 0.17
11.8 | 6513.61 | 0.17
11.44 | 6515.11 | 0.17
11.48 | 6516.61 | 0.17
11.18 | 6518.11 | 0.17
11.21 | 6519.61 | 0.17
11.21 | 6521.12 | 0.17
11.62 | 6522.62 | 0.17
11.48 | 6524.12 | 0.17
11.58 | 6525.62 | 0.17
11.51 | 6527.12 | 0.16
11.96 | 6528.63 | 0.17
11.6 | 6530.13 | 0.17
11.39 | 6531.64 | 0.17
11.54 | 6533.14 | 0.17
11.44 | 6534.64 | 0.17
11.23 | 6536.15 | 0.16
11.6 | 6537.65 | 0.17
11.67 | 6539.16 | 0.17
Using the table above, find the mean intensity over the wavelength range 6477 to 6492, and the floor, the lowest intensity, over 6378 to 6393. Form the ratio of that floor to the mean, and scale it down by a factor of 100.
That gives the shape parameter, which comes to 0.0102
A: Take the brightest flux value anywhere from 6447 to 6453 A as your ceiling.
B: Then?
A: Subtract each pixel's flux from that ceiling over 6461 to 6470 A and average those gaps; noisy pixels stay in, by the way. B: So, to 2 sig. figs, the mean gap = 0.11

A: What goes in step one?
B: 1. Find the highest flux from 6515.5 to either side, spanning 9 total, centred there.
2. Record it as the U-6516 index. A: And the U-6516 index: 11.8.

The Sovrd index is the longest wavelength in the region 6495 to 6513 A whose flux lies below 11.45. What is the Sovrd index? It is 6512.11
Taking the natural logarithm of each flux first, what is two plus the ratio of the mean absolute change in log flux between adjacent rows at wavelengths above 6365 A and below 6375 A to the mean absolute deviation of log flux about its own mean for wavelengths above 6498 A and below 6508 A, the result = 3.6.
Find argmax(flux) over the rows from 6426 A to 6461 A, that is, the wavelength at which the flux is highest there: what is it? 6453.90 A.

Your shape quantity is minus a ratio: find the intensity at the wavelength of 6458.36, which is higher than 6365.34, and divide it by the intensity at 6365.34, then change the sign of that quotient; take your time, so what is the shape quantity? -1.06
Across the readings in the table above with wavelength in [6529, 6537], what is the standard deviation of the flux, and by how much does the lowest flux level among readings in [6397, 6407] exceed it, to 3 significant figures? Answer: 11.0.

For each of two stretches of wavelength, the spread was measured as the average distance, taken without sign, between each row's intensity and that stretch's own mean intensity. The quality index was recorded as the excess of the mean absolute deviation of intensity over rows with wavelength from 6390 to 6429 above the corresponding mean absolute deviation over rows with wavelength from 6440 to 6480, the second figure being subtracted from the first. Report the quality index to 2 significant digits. -0.025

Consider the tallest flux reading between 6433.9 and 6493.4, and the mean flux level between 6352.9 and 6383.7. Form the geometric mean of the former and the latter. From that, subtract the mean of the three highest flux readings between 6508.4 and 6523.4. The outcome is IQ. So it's 0.03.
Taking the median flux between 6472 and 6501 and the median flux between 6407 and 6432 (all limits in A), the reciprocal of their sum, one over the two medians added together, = 0.0436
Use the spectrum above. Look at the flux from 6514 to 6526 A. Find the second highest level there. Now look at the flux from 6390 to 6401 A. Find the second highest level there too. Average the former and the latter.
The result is 11.7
